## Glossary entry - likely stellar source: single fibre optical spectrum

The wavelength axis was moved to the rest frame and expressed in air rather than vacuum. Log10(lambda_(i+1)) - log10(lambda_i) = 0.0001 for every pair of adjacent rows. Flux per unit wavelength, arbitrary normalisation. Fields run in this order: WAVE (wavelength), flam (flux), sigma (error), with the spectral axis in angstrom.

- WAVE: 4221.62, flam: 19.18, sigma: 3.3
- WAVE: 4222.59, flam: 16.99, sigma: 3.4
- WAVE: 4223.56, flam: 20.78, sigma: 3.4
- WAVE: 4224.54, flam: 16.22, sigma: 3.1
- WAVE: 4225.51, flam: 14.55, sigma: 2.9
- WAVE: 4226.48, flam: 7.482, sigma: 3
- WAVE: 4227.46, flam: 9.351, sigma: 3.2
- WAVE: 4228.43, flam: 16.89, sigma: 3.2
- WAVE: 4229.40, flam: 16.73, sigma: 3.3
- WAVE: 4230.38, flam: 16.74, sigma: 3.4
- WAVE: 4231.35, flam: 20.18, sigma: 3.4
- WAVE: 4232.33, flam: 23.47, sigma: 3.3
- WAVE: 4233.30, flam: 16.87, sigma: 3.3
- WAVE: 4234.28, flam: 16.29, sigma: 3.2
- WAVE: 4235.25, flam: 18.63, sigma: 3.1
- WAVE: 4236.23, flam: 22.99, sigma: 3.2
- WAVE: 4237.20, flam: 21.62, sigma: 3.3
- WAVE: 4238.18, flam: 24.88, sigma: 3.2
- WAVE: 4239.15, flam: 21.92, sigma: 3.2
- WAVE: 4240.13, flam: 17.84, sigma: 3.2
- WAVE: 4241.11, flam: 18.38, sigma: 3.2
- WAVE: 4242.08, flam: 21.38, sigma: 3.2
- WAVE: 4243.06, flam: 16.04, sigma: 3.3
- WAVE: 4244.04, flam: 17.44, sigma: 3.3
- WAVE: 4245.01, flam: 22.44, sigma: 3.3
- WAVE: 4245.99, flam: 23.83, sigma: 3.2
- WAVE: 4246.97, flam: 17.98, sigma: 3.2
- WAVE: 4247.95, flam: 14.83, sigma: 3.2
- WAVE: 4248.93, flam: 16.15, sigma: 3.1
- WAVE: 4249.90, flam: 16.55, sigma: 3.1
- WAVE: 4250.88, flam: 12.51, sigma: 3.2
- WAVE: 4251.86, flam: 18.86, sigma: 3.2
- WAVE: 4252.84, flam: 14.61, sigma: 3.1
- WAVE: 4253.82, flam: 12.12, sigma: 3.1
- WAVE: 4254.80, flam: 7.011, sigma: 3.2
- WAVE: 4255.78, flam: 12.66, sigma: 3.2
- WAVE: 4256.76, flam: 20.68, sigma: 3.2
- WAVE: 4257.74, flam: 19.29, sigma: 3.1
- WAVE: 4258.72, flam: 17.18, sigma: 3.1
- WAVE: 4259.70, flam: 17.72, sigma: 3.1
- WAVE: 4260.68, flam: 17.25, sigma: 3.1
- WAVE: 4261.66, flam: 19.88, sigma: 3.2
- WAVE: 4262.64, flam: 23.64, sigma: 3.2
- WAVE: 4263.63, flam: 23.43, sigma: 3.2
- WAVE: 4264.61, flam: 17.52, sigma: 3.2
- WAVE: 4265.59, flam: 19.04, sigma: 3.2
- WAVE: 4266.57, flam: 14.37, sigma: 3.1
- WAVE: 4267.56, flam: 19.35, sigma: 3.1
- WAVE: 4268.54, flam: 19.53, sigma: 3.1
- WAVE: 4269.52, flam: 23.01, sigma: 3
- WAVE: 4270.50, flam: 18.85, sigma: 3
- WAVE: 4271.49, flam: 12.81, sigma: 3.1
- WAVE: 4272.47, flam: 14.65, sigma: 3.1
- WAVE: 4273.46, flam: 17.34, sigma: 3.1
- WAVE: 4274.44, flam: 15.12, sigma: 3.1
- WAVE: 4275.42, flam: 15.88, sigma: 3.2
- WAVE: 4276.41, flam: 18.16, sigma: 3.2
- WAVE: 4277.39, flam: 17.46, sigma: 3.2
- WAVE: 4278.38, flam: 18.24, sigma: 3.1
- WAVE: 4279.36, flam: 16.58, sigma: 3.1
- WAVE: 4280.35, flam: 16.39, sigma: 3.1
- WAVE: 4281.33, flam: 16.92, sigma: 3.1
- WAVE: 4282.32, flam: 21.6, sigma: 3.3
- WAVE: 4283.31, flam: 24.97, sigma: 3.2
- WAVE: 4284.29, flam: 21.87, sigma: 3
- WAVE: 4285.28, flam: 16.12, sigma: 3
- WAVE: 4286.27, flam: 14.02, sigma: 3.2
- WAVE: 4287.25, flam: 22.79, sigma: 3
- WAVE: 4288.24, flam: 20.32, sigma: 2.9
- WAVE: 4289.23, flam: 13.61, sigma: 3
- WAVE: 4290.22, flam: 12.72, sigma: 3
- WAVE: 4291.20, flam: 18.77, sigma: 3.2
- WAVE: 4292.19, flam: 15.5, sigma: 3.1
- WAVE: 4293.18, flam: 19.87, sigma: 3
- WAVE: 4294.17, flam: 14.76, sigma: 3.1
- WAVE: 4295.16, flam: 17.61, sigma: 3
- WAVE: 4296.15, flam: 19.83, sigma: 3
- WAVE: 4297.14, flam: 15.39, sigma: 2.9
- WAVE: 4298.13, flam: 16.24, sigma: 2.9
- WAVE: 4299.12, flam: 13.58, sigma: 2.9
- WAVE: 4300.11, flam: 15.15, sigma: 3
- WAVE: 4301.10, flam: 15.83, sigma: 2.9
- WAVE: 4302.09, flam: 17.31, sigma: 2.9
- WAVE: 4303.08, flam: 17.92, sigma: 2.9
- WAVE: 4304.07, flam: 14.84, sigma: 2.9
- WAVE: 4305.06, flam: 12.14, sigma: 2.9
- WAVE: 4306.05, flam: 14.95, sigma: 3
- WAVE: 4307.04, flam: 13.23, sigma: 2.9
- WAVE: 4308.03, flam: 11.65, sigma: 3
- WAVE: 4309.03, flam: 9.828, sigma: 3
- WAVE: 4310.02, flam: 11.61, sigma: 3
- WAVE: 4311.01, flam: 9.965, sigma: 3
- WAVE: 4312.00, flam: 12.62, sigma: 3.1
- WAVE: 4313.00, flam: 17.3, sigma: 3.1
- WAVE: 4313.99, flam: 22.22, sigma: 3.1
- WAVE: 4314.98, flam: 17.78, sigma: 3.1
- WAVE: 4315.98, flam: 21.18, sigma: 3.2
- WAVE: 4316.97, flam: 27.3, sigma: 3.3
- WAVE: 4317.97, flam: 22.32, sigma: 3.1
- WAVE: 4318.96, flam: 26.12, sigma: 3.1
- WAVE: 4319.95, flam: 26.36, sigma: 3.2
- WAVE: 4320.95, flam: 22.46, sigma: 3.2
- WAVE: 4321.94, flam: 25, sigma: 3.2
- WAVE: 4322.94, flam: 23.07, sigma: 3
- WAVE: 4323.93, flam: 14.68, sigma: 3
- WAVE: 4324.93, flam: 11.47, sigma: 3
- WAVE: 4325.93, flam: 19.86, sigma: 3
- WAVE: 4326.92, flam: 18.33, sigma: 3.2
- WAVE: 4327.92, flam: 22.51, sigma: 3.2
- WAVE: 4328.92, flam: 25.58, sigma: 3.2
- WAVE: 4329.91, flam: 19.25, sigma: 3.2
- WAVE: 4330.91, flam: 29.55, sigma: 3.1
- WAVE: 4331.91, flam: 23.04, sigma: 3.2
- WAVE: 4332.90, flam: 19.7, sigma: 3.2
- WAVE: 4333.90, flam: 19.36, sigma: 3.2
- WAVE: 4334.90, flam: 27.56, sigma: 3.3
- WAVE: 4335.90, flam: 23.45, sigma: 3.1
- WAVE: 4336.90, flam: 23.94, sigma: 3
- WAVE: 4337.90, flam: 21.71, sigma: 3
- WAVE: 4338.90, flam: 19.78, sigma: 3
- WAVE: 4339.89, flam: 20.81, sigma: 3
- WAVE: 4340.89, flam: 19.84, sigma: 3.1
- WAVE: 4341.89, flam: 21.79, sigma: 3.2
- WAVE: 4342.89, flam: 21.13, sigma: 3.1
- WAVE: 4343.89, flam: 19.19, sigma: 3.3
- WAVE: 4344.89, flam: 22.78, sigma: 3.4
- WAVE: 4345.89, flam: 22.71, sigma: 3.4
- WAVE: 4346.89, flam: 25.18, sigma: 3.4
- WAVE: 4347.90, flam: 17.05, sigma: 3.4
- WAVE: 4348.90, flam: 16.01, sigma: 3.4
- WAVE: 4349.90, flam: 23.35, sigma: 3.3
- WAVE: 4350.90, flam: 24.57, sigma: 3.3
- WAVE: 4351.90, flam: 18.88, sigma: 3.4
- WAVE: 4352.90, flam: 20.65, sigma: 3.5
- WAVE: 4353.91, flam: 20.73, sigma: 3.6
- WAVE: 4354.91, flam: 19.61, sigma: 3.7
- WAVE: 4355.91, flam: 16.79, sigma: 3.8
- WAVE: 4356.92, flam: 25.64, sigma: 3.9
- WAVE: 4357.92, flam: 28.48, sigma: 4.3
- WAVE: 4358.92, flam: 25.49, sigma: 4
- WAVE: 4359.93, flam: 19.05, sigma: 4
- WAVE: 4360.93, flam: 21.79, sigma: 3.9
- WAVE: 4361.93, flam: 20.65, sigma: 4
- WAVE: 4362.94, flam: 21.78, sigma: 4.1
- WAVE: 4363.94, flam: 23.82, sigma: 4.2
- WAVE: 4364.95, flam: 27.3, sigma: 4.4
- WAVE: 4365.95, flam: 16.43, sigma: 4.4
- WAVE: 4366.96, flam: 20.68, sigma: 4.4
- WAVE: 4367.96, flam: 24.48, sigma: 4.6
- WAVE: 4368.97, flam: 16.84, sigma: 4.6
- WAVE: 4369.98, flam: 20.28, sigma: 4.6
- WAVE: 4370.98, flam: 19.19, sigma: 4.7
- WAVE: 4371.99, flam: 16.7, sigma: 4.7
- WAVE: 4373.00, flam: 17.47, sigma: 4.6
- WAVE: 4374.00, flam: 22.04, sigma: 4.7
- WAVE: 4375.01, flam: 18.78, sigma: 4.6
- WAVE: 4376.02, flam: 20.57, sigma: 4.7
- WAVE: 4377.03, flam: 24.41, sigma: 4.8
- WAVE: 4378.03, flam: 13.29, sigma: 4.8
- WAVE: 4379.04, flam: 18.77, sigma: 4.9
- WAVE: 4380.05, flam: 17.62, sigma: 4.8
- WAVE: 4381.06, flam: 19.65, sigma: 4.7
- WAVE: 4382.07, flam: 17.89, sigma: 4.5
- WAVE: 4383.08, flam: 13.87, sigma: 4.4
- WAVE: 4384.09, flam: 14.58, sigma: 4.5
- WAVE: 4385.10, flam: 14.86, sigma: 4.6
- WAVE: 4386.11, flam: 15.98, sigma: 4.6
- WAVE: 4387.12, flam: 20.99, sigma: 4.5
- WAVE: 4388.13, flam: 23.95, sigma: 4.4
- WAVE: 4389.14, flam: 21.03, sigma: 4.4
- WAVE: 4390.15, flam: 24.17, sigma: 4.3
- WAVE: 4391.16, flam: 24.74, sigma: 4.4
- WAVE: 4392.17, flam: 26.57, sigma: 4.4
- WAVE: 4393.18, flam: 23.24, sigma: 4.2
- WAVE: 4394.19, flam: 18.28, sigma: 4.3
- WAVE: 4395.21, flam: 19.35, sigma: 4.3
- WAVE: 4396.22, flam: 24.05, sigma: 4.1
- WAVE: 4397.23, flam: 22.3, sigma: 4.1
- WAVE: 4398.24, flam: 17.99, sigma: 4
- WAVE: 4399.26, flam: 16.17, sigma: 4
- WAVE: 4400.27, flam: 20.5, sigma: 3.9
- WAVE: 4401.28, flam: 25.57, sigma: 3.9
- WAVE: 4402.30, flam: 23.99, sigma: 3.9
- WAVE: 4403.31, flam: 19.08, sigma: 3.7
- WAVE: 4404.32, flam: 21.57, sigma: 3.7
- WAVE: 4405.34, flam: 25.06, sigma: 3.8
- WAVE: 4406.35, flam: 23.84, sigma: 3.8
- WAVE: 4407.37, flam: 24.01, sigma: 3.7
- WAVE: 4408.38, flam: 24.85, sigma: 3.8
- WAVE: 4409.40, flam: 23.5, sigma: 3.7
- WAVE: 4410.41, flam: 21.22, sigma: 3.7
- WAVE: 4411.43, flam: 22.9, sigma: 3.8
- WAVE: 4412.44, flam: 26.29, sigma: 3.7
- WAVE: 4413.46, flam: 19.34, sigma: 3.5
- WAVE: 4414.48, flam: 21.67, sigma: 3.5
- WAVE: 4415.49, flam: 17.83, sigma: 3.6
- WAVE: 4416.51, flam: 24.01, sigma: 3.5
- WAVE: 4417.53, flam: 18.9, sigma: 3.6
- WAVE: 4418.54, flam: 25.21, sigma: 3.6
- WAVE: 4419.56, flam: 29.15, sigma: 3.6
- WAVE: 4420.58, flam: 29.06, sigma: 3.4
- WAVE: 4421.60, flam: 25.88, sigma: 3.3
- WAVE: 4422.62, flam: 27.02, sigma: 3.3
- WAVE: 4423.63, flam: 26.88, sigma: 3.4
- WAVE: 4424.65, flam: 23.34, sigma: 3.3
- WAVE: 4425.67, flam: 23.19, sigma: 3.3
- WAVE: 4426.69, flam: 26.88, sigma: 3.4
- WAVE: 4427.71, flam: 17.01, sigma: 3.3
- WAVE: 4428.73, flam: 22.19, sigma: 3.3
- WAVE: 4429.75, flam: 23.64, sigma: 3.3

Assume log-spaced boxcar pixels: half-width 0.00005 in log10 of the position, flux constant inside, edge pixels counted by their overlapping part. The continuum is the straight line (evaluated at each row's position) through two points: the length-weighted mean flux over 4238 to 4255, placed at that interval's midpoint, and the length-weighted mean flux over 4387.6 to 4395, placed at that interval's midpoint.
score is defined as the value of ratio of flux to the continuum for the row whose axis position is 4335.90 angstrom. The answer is 1.12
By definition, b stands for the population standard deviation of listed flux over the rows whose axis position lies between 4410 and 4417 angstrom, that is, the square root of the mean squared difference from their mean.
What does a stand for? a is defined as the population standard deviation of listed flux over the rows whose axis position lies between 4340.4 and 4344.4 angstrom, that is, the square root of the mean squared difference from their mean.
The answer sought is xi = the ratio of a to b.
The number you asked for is 0.4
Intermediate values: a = 1.0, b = 2.6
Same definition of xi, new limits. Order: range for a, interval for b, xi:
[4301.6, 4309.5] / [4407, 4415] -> 1.3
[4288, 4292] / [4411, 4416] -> 1.1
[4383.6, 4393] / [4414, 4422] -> 1.1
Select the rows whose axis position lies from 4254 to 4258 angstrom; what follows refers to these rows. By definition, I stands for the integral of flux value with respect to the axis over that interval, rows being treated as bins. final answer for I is 58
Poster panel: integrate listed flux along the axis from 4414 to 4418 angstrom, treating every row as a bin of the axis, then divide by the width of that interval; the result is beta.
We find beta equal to 20.6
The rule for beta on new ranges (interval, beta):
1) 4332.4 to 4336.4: 22.5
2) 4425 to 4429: 22.3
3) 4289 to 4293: 15.6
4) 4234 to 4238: 20.5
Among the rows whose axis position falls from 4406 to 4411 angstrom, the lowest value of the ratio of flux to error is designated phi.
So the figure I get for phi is 5.7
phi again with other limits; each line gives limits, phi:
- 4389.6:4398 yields 4.3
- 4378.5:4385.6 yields 3.2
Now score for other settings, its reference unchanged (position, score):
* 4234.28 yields 0.95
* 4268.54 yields 1.06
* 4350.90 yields 1.15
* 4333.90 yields 0.93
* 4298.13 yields 0.83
